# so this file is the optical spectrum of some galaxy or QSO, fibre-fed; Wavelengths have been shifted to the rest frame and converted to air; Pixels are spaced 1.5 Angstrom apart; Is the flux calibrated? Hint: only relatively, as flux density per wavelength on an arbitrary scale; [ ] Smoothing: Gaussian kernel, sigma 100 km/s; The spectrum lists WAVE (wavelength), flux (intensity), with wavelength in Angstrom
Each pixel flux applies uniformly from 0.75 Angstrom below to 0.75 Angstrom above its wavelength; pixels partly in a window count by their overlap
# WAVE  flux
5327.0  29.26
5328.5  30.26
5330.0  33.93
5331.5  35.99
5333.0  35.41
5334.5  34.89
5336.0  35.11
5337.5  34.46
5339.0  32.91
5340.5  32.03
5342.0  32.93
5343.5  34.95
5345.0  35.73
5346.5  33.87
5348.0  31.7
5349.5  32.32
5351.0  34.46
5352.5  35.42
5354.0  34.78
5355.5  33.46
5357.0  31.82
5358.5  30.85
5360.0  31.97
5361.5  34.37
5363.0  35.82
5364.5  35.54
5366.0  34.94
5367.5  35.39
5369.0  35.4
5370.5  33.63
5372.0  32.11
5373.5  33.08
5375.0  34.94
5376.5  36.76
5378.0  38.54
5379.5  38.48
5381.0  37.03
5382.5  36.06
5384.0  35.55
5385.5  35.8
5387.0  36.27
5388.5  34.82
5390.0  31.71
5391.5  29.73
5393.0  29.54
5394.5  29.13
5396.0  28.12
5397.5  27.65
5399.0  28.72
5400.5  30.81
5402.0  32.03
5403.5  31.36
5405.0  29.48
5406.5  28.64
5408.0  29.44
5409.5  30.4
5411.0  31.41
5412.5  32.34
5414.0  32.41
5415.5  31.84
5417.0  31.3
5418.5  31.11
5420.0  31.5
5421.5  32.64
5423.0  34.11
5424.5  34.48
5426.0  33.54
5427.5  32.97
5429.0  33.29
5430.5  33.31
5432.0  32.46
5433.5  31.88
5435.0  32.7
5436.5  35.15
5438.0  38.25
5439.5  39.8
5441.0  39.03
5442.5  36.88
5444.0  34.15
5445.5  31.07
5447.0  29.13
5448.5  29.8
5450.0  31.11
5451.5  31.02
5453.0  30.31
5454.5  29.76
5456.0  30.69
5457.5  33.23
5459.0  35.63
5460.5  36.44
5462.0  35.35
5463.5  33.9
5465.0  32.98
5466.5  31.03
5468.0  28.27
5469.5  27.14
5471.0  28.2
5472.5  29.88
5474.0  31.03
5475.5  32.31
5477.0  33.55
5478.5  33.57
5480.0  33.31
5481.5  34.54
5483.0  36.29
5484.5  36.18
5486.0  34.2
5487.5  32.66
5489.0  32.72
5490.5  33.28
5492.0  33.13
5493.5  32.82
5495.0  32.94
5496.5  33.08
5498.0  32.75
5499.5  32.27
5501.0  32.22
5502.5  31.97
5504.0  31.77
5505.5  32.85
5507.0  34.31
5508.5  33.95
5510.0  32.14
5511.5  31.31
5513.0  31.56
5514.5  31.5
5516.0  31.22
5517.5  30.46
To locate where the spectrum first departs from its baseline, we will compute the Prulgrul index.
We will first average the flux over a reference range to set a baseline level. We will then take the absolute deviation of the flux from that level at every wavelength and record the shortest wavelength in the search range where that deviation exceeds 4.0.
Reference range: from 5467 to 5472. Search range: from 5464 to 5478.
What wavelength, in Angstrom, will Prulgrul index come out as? 5465.0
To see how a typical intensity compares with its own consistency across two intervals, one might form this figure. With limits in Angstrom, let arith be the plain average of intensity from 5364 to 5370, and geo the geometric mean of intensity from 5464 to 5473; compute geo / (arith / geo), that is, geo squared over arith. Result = 24.7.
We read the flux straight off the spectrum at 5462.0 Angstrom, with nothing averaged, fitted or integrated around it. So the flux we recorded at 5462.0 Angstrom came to 35.35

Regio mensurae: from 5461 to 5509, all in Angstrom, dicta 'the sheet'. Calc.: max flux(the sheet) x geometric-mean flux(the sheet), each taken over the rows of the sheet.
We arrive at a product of 1182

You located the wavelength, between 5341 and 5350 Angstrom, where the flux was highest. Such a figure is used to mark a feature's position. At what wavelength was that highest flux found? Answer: 5345.0 Angstrom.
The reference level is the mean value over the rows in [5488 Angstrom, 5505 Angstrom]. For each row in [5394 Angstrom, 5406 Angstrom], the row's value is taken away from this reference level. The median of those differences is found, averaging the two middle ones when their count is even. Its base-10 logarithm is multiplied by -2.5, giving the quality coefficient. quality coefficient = -1.3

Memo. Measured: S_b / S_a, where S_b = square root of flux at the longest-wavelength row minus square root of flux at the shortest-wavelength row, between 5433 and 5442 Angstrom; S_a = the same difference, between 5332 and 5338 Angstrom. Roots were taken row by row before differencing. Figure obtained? -7.5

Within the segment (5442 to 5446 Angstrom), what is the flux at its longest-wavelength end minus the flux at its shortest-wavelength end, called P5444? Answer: -6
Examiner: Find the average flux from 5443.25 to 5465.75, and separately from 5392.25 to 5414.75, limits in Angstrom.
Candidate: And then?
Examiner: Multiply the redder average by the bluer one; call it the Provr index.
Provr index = 972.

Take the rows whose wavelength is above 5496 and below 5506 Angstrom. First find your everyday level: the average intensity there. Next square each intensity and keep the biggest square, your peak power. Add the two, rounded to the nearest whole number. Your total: 1127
